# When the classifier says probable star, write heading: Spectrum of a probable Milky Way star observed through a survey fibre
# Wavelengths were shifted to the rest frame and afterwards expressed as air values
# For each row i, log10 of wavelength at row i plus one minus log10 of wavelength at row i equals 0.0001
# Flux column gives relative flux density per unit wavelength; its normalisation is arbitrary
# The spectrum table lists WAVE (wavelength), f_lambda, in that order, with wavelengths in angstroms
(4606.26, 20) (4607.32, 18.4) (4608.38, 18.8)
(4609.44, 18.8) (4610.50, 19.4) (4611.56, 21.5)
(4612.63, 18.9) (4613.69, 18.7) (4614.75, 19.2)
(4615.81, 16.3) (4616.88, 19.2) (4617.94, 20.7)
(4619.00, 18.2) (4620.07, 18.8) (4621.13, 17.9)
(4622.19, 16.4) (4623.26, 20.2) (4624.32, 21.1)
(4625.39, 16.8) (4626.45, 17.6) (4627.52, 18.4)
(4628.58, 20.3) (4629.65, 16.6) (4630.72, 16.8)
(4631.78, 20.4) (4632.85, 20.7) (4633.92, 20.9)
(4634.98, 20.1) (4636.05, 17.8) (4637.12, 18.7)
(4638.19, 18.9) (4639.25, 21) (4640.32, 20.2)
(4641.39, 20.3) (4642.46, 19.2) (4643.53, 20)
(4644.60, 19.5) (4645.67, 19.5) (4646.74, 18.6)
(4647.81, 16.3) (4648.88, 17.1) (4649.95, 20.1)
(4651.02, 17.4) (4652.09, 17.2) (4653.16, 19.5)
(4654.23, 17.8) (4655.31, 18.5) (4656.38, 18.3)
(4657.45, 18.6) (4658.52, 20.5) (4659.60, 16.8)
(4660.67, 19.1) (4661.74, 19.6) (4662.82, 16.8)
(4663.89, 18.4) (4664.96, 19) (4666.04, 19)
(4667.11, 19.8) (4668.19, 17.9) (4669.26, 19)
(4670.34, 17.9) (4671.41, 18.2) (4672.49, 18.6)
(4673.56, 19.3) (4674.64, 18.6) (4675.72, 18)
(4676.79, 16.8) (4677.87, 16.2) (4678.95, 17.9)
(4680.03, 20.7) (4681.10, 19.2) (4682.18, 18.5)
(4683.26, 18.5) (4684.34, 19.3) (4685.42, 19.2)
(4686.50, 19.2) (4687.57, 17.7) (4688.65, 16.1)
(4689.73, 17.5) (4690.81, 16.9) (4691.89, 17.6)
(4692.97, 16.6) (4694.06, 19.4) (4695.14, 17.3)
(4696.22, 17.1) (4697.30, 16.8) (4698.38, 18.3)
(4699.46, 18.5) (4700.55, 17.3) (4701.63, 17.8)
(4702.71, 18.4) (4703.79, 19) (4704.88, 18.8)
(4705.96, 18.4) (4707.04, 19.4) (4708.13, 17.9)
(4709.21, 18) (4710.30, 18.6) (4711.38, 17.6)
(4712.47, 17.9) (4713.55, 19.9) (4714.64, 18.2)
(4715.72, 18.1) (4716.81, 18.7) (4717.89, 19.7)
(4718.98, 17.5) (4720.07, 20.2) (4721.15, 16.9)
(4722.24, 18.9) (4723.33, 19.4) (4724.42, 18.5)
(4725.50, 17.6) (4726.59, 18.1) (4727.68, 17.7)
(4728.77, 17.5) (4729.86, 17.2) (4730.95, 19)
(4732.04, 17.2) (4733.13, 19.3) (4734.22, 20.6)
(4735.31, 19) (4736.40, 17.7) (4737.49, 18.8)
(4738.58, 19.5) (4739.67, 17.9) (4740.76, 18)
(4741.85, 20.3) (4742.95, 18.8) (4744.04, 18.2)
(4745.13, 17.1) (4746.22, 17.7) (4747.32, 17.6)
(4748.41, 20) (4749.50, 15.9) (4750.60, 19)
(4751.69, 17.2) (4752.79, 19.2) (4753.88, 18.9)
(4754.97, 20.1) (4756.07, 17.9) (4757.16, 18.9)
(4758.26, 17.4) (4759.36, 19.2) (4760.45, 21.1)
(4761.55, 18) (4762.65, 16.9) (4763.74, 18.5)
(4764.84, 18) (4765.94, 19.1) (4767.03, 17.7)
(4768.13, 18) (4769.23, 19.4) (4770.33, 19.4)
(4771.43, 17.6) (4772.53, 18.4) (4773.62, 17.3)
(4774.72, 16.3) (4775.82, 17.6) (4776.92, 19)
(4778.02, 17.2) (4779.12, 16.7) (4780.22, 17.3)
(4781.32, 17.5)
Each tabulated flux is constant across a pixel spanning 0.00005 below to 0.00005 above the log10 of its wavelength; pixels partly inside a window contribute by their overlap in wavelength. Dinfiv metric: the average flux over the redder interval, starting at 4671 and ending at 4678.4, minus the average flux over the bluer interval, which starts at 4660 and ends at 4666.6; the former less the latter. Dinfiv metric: -0.7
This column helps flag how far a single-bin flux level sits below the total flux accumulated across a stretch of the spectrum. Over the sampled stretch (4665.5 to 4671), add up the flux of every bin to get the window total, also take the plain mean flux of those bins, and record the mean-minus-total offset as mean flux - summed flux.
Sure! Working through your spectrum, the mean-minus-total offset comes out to -74.9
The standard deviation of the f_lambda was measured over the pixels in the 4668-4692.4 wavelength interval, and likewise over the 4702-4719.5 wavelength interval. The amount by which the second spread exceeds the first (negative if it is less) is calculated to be -0.38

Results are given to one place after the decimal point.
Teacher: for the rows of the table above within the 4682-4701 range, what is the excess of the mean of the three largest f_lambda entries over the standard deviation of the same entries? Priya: 18.3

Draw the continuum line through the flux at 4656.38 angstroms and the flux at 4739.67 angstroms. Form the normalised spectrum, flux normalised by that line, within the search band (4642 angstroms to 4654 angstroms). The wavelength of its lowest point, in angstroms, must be 4647.81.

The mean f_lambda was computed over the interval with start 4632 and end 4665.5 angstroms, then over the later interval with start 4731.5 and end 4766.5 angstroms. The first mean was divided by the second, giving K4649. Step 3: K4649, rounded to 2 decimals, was 1.02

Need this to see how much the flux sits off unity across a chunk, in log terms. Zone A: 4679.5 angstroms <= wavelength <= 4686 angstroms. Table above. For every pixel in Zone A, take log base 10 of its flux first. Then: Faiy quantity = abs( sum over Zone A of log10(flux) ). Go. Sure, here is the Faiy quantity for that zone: 7.70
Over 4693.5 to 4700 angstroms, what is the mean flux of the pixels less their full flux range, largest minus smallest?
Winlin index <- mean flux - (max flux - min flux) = 15.3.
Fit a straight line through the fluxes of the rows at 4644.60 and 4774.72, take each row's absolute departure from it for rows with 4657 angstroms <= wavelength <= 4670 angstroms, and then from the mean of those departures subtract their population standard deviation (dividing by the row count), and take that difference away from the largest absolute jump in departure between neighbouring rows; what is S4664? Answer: 2.30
